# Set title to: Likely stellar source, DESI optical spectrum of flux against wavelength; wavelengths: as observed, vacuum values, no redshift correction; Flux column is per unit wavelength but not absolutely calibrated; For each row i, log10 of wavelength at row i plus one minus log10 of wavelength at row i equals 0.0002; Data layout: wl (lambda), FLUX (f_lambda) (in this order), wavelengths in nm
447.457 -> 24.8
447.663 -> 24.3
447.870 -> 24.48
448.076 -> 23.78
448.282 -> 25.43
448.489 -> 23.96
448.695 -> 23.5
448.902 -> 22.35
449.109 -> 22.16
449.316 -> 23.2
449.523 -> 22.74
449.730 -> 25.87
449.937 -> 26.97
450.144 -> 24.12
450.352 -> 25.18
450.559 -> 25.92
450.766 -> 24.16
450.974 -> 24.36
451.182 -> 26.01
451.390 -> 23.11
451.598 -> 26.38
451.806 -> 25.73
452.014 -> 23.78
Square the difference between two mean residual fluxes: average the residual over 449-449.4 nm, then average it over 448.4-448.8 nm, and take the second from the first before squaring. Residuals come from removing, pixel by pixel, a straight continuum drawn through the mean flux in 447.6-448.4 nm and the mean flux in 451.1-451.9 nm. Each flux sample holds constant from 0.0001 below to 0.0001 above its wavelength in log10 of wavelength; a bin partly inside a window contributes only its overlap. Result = 1.4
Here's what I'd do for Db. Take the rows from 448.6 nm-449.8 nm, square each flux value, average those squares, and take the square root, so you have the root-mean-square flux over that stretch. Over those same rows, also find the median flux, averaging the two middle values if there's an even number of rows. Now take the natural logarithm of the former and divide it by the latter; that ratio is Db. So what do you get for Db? 0.137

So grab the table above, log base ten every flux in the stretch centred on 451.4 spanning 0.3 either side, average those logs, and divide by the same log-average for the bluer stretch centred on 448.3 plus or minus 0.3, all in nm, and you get 1.01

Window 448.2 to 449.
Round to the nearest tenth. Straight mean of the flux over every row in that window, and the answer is 23.8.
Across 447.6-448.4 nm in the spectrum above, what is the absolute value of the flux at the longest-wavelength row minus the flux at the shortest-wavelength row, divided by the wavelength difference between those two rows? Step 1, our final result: 1.8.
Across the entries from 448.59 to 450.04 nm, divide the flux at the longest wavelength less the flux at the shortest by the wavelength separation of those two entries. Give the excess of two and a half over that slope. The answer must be -0.3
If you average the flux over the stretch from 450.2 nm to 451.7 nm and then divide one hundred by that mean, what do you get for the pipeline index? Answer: 4.00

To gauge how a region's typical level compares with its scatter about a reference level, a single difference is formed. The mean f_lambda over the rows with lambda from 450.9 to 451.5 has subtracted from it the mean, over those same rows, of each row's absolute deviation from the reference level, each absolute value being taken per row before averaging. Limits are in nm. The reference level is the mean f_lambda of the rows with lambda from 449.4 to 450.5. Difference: 23.3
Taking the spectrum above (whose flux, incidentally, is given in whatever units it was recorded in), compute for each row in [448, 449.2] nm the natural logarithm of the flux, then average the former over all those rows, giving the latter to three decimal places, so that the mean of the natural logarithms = 3.157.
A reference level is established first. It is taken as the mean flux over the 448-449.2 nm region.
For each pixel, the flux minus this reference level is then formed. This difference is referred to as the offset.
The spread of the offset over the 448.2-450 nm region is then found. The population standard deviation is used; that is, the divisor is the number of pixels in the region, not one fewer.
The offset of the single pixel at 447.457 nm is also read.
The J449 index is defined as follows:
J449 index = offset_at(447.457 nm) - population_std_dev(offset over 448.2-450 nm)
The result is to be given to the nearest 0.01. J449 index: -0.33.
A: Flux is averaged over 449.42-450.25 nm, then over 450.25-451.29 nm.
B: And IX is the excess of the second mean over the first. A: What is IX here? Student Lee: 0.20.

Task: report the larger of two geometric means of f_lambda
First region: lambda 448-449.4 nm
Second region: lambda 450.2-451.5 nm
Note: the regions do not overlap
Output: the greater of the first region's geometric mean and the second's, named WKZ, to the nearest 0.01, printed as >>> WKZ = 24.77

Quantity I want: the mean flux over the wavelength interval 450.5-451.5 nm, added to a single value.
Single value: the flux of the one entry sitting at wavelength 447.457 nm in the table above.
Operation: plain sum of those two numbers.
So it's 49.5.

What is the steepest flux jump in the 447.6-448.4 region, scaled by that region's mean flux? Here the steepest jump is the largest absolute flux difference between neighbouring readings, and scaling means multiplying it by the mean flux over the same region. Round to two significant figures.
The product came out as 40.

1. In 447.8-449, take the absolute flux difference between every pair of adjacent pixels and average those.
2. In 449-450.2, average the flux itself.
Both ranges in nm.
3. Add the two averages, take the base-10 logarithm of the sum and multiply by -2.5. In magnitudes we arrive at -3.51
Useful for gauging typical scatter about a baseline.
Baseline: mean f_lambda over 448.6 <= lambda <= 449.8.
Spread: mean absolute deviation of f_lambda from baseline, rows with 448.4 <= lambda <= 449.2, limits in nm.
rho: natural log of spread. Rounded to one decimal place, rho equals -0.3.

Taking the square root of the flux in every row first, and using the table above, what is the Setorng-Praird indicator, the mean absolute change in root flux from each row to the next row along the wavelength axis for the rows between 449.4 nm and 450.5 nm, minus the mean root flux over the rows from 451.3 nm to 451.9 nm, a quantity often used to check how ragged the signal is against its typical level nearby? -4.80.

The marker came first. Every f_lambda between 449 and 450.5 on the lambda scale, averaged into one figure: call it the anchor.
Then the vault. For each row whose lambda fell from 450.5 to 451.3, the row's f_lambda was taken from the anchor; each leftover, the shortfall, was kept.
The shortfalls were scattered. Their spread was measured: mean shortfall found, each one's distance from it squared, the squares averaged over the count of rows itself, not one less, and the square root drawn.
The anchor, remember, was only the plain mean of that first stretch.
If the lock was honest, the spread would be 0.9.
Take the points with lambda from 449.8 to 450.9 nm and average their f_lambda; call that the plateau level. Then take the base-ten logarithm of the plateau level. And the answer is 1.40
